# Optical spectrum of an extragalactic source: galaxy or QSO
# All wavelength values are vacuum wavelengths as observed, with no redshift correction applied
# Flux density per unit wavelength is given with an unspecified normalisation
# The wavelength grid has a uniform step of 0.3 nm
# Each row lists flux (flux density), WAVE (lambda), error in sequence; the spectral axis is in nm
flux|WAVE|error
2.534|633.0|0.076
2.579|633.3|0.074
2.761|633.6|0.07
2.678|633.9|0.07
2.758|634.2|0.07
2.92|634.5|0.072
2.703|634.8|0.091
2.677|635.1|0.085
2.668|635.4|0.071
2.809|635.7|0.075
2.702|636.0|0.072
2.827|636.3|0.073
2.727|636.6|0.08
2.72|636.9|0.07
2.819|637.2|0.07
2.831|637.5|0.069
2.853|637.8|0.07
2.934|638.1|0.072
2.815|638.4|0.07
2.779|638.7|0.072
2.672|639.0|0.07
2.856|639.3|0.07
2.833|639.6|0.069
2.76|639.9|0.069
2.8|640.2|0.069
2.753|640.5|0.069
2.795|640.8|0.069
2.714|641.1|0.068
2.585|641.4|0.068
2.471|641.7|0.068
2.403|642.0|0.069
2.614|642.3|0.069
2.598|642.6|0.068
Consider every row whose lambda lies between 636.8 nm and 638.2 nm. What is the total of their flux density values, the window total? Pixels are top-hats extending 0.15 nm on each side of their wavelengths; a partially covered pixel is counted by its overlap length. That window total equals 14.2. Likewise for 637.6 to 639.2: 14.1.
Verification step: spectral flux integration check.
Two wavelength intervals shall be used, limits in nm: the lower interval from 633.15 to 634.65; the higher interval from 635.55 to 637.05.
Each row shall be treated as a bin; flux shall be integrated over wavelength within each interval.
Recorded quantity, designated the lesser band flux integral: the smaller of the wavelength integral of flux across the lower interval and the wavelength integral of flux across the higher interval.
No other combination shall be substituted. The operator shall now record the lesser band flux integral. 4.11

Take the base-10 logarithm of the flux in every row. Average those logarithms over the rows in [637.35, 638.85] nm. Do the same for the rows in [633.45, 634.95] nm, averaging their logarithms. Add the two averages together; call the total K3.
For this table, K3 0.895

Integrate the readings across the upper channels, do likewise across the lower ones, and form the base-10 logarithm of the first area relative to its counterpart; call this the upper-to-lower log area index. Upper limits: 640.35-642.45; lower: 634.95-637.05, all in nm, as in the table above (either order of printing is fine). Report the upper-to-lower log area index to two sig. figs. -0.018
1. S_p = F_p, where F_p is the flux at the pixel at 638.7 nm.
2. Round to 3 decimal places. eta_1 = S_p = 2.779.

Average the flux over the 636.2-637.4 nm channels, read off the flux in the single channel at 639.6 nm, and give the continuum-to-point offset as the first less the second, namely -0.06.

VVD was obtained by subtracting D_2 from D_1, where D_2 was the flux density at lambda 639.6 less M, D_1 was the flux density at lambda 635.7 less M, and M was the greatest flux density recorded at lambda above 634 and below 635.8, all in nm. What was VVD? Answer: -0.02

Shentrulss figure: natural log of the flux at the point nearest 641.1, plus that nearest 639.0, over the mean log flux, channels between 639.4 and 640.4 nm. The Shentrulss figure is 1.93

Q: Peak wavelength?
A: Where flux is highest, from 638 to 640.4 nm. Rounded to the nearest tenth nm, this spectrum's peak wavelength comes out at 638.1 nm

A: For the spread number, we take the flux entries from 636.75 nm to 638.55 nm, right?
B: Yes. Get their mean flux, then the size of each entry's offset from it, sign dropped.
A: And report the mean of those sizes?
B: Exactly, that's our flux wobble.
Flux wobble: 0.044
